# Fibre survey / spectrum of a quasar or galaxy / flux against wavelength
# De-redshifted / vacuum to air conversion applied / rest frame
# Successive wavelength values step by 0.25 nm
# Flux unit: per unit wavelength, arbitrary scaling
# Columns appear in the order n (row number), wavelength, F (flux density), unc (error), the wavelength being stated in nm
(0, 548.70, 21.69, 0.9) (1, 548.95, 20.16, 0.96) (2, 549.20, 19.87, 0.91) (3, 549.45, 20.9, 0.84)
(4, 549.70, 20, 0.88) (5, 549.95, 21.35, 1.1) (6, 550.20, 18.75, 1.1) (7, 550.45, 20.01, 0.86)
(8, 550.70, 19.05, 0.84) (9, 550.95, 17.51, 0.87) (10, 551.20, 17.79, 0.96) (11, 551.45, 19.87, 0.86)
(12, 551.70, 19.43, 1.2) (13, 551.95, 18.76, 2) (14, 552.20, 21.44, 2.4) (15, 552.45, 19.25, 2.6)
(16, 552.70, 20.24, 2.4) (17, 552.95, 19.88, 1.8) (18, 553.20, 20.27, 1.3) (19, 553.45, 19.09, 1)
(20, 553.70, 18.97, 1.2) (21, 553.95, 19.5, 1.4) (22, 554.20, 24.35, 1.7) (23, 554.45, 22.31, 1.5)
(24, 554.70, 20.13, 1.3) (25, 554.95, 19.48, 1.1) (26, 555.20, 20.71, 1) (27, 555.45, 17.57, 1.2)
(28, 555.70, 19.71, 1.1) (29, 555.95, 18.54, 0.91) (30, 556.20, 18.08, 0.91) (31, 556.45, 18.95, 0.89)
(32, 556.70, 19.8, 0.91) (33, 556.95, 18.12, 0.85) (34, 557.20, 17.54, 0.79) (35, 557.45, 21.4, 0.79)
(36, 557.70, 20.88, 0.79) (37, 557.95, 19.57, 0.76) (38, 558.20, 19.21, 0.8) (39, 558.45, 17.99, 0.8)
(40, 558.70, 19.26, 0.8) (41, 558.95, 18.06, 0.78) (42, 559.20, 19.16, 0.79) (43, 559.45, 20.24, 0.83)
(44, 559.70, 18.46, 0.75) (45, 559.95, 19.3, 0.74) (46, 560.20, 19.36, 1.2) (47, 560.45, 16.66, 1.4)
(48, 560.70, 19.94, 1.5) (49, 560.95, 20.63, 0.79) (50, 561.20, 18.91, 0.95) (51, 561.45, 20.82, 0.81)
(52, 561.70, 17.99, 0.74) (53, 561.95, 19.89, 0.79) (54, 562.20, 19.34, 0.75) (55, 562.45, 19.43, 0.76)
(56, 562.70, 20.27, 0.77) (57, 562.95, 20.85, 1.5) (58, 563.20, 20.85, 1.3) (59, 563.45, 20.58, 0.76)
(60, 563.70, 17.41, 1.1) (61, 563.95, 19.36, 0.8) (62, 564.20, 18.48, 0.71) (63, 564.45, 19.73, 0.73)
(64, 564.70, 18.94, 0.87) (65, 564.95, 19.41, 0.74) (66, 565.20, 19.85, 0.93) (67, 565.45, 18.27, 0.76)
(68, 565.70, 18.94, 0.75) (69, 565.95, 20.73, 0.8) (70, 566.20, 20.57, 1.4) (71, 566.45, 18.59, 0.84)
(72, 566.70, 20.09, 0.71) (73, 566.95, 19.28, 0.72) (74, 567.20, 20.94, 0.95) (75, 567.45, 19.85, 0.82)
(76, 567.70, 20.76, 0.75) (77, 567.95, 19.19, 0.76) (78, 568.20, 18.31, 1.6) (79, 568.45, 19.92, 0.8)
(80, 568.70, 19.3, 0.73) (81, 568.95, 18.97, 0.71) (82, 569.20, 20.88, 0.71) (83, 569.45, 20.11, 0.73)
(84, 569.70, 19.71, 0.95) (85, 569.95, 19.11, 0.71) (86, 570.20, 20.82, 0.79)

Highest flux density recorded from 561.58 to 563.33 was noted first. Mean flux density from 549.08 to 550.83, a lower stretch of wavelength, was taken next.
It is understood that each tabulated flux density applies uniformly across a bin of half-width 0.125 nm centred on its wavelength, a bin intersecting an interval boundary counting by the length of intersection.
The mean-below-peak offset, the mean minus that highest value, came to -0.9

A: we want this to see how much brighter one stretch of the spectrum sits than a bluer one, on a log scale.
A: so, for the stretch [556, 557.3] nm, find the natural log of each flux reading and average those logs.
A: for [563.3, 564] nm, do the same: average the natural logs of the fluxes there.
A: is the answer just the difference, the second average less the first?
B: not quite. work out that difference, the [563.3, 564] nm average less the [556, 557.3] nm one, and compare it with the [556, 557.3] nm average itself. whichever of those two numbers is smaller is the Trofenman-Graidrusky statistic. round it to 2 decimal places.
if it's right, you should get 0.03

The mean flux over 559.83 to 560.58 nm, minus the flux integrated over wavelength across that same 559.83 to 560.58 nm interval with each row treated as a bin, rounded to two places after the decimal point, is 4.61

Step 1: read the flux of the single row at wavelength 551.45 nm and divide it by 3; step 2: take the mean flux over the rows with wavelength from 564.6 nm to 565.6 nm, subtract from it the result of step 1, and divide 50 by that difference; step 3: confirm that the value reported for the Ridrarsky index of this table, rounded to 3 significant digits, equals 4.00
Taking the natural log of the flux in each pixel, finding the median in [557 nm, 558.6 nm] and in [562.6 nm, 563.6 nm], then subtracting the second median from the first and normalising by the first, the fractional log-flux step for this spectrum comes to -0.022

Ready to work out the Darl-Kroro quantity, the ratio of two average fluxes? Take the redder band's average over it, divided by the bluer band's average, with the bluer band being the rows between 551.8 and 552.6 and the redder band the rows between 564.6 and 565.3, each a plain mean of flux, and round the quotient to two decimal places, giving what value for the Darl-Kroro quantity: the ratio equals 0.98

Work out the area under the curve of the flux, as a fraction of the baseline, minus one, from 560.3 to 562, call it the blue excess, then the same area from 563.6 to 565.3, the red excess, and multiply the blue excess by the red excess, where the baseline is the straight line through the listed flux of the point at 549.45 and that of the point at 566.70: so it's 0.009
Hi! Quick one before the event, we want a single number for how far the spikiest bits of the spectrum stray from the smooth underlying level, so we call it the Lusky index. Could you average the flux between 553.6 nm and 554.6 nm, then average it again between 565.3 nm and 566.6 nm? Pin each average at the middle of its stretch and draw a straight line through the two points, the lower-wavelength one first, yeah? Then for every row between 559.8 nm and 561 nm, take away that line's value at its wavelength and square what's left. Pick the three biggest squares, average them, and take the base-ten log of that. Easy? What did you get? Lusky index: 0.7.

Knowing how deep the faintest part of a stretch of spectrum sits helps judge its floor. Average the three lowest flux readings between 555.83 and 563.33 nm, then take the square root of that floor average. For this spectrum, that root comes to 4.17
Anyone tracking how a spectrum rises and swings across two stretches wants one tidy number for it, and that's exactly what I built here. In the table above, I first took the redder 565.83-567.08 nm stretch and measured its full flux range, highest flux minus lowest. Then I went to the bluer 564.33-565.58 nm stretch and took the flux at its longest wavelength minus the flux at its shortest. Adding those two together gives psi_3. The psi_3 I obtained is 0.7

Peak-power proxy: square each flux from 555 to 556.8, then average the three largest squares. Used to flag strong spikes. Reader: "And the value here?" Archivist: 403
